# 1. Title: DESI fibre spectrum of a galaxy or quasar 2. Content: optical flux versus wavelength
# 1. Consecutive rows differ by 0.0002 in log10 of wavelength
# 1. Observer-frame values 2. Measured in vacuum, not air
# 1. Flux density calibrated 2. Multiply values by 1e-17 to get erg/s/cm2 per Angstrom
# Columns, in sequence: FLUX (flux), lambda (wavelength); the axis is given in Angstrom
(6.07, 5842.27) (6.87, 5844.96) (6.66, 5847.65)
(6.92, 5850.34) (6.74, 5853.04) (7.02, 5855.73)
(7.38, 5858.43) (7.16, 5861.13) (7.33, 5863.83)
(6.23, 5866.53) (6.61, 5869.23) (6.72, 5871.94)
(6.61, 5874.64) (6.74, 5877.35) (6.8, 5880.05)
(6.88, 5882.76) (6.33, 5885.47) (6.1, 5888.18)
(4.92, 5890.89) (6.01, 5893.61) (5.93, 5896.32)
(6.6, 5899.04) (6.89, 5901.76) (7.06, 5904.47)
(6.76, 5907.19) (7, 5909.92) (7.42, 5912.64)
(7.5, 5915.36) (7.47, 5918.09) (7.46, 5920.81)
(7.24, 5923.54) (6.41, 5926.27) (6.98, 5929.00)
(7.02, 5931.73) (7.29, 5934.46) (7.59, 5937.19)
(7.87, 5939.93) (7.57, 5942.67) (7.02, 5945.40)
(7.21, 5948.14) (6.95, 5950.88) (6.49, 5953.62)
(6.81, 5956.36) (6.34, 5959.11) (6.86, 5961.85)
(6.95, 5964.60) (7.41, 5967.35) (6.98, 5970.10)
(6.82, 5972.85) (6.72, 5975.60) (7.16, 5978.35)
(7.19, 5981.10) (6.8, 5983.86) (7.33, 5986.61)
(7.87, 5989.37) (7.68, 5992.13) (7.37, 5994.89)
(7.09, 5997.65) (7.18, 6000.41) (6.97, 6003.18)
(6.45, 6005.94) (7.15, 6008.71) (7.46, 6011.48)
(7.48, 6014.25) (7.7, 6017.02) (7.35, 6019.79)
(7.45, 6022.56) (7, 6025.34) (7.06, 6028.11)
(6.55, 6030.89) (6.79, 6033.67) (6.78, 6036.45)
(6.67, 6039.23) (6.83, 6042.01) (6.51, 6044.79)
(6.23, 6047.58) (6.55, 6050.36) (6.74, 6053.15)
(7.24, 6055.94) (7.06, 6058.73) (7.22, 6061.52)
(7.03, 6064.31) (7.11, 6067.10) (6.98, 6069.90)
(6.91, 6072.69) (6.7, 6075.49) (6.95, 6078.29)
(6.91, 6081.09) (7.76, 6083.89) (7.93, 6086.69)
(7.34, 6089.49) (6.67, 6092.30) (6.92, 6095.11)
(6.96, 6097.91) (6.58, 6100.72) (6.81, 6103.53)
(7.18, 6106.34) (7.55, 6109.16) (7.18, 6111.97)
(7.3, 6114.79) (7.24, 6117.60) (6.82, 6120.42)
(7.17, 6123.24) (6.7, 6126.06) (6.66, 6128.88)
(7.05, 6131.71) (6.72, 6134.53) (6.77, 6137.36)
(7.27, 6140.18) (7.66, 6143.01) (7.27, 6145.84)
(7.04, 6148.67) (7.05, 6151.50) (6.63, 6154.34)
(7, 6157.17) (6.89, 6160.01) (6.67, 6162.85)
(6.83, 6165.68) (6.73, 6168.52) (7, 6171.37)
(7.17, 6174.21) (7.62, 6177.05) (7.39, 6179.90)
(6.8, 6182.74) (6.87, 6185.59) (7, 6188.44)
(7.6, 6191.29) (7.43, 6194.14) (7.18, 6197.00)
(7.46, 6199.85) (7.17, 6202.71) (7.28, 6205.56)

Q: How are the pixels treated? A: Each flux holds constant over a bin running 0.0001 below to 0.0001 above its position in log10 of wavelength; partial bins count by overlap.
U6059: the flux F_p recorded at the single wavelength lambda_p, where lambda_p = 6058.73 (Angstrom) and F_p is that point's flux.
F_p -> 7.06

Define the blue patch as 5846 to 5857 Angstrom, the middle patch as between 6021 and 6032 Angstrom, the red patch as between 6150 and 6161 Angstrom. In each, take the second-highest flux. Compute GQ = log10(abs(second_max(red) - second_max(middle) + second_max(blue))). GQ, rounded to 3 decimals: 0.836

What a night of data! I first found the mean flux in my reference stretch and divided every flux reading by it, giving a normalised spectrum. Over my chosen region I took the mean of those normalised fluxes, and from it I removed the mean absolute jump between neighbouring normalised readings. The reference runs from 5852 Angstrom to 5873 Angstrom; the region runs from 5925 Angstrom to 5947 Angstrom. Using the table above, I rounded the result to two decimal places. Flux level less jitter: 1.00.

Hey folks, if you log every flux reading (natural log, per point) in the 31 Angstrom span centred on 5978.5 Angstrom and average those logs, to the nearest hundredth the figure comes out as 1.97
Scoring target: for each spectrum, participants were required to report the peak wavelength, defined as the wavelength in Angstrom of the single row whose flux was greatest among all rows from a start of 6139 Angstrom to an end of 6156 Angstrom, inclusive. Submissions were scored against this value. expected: 6143.01 Angstrom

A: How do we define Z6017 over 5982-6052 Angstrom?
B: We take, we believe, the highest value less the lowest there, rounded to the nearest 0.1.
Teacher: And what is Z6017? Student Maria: 1.6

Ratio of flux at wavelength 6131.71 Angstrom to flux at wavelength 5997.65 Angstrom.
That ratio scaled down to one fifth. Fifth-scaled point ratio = 0.199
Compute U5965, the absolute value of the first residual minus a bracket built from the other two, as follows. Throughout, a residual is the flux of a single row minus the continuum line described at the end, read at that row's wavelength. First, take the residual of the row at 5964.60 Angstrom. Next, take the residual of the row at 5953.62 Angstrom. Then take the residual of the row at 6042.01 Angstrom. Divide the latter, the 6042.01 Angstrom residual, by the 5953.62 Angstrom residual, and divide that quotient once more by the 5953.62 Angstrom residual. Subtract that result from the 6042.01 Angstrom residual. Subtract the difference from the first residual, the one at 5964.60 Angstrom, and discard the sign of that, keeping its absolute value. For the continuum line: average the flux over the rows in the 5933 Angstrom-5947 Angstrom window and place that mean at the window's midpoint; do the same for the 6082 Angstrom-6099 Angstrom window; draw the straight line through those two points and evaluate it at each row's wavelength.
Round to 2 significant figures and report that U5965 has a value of 0.53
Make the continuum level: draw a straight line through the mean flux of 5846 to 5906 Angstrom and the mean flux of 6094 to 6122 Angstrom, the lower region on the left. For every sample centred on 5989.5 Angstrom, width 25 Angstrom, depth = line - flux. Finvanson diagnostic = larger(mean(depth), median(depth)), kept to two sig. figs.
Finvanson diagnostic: -0.37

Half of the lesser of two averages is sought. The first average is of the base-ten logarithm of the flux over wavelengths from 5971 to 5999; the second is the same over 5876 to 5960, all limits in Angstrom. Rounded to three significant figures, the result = 0.417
